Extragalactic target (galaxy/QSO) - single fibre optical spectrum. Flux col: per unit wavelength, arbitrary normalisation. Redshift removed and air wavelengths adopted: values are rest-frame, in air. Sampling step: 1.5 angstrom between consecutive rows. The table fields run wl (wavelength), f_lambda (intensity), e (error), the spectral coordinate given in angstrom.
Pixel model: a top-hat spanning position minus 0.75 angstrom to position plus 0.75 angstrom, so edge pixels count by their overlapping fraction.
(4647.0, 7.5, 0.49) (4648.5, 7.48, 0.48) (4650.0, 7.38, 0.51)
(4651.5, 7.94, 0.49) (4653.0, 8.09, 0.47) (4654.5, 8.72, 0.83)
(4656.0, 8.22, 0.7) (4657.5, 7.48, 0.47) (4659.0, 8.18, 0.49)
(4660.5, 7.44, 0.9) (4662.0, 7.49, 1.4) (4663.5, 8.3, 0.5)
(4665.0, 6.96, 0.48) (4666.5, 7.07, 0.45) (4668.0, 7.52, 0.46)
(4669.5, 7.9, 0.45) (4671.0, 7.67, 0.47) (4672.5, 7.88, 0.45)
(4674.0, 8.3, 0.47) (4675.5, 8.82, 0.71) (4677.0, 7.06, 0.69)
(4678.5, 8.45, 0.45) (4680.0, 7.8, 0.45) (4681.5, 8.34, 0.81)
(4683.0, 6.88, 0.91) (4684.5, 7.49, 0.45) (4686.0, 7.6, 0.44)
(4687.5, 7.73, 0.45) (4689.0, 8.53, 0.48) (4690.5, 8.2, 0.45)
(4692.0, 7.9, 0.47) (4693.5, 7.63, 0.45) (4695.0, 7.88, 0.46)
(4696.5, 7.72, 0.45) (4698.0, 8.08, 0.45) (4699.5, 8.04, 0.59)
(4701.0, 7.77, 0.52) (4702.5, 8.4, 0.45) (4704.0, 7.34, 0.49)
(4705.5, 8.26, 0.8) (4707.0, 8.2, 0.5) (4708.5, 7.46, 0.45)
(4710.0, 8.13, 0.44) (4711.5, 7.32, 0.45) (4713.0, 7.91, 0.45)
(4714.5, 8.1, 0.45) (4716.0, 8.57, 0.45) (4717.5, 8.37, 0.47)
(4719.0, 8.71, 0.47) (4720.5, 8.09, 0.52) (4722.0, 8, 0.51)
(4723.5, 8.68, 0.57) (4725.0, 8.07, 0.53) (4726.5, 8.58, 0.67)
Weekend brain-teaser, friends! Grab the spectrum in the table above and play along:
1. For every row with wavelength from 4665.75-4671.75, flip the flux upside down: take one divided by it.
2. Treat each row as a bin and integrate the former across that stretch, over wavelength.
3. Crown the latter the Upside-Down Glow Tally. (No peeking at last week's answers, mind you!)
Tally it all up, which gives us 0.80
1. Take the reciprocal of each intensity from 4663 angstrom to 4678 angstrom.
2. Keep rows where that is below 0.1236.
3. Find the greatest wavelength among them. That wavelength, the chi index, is 4675.5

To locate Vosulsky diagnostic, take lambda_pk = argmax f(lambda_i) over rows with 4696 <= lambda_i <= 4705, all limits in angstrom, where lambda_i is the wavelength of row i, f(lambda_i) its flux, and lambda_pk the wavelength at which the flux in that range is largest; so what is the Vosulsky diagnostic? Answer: 4702.5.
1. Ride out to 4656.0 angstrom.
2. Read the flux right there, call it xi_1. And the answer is 8.22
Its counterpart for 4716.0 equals 8.57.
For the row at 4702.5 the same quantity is 8.4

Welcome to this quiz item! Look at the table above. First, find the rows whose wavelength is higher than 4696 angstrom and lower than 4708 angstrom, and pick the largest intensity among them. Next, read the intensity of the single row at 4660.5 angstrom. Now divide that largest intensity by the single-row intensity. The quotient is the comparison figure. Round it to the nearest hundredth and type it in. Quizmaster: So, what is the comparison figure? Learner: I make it 1.13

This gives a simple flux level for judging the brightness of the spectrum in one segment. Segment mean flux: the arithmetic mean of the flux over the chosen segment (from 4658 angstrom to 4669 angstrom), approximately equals 7.57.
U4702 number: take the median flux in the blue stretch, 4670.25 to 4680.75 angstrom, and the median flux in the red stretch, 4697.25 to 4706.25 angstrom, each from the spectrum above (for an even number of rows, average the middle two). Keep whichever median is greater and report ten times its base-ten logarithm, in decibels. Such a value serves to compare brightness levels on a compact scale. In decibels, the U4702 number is 9.06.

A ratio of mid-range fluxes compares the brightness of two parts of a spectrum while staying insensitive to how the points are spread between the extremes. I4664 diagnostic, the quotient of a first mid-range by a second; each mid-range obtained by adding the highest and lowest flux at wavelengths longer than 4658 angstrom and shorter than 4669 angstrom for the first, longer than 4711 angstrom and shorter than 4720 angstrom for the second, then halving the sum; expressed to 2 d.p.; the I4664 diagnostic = 0.95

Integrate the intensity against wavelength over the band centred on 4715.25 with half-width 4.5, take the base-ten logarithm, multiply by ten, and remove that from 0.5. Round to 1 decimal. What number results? -18.2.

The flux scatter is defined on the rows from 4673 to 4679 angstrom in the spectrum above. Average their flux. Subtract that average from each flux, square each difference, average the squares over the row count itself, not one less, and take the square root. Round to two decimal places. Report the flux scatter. 0.66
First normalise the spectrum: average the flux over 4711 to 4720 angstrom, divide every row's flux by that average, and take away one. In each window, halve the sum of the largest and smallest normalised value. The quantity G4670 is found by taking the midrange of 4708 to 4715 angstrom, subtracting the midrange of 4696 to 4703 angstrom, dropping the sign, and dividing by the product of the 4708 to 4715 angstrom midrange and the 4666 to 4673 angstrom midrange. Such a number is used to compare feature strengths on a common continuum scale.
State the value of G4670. 9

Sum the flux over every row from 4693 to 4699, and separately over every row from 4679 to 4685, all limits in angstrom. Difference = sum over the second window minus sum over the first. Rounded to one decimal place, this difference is -0.8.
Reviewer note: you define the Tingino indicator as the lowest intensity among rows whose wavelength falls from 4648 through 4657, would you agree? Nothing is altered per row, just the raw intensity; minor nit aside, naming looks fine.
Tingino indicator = 7.38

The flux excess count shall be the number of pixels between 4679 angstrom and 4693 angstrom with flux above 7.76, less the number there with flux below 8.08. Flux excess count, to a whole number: -1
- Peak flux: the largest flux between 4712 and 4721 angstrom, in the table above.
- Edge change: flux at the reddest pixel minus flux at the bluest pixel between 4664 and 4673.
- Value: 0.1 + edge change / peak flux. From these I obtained 0.21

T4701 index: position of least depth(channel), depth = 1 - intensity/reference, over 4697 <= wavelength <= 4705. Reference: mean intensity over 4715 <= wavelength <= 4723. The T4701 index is 4702.5 angstrom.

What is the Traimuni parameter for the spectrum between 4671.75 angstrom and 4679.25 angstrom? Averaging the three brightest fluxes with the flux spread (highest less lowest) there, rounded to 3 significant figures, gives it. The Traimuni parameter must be 5.14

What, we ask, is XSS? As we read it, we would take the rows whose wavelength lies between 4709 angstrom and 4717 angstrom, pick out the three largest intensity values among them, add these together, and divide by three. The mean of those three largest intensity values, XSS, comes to 8.27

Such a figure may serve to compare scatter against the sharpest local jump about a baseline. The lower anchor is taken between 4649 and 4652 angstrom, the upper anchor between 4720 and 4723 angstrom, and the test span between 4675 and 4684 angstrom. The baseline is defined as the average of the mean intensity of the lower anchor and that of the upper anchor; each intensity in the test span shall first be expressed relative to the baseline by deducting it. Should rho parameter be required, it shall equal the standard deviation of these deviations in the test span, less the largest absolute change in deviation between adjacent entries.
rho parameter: -1.0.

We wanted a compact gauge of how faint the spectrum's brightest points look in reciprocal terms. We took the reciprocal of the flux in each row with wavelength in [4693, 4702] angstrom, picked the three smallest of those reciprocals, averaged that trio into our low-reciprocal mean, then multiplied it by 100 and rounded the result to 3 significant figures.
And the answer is 12.5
